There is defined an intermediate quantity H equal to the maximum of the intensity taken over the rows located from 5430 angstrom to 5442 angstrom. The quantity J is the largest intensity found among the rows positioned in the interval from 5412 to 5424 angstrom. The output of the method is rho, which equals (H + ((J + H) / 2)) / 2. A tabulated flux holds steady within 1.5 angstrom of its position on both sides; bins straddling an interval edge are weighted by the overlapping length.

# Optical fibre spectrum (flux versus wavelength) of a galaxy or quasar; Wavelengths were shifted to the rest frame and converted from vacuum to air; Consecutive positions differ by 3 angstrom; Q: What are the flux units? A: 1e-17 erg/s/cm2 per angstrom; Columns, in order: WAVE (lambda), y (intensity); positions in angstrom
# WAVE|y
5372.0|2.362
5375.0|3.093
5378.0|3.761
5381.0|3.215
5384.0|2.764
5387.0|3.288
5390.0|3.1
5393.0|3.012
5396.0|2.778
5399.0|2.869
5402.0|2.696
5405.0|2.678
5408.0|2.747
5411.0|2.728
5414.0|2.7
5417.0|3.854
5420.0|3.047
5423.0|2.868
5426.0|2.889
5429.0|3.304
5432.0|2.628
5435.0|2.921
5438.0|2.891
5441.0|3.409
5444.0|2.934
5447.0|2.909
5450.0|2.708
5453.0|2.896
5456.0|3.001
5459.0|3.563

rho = 3.5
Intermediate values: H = 3.409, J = 3.854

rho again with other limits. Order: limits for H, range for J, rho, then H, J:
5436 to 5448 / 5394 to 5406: 3.3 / 3.409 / 2.869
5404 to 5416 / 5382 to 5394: 2.9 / 2.747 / 3.288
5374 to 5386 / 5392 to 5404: 3.6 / 3.761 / 3.012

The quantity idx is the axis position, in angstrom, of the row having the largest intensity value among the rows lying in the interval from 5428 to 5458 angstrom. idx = 5441.0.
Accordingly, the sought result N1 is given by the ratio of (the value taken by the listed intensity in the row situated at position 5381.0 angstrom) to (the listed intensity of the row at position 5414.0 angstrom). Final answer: 1.19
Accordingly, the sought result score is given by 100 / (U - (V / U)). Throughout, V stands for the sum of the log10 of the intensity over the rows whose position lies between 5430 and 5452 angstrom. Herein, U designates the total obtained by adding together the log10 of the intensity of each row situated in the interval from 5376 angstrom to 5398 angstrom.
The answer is 39.7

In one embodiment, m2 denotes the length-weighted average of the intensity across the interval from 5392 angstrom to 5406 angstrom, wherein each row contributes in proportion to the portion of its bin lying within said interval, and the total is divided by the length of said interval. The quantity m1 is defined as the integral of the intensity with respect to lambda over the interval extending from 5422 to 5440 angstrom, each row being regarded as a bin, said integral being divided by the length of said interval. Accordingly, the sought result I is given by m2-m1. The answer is -0.1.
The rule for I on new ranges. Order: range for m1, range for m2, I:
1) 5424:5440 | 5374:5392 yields 0.3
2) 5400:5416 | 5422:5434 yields 0.2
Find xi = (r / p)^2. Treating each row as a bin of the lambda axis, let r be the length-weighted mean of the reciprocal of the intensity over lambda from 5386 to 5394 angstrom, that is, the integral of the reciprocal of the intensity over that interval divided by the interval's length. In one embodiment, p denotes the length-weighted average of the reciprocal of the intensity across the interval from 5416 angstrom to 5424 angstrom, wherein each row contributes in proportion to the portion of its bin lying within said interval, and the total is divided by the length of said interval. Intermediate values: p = 0.31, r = 0.320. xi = 1.04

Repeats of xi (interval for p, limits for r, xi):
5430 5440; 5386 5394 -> 0.83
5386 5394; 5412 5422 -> 1.02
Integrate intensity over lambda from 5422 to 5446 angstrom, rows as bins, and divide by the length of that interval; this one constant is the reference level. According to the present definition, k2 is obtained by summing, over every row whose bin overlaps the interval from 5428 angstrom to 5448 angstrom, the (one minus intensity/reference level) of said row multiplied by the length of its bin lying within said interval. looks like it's -0.1 angstrom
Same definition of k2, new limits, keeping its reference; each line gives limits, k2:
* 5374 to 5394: -1.3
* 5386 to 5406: 0.5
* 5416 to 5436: -0.5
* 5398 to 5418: 0.7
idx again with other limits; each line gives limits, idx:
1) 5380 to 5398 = 5387.0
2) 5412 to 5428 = 5417.0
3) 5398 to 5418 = 5417.0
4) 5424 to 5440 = 5429.0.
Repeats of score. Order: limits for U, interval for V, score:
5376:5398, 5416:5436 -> 40.4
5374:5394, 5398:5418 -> 38.7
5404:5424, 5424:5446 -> 44.6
